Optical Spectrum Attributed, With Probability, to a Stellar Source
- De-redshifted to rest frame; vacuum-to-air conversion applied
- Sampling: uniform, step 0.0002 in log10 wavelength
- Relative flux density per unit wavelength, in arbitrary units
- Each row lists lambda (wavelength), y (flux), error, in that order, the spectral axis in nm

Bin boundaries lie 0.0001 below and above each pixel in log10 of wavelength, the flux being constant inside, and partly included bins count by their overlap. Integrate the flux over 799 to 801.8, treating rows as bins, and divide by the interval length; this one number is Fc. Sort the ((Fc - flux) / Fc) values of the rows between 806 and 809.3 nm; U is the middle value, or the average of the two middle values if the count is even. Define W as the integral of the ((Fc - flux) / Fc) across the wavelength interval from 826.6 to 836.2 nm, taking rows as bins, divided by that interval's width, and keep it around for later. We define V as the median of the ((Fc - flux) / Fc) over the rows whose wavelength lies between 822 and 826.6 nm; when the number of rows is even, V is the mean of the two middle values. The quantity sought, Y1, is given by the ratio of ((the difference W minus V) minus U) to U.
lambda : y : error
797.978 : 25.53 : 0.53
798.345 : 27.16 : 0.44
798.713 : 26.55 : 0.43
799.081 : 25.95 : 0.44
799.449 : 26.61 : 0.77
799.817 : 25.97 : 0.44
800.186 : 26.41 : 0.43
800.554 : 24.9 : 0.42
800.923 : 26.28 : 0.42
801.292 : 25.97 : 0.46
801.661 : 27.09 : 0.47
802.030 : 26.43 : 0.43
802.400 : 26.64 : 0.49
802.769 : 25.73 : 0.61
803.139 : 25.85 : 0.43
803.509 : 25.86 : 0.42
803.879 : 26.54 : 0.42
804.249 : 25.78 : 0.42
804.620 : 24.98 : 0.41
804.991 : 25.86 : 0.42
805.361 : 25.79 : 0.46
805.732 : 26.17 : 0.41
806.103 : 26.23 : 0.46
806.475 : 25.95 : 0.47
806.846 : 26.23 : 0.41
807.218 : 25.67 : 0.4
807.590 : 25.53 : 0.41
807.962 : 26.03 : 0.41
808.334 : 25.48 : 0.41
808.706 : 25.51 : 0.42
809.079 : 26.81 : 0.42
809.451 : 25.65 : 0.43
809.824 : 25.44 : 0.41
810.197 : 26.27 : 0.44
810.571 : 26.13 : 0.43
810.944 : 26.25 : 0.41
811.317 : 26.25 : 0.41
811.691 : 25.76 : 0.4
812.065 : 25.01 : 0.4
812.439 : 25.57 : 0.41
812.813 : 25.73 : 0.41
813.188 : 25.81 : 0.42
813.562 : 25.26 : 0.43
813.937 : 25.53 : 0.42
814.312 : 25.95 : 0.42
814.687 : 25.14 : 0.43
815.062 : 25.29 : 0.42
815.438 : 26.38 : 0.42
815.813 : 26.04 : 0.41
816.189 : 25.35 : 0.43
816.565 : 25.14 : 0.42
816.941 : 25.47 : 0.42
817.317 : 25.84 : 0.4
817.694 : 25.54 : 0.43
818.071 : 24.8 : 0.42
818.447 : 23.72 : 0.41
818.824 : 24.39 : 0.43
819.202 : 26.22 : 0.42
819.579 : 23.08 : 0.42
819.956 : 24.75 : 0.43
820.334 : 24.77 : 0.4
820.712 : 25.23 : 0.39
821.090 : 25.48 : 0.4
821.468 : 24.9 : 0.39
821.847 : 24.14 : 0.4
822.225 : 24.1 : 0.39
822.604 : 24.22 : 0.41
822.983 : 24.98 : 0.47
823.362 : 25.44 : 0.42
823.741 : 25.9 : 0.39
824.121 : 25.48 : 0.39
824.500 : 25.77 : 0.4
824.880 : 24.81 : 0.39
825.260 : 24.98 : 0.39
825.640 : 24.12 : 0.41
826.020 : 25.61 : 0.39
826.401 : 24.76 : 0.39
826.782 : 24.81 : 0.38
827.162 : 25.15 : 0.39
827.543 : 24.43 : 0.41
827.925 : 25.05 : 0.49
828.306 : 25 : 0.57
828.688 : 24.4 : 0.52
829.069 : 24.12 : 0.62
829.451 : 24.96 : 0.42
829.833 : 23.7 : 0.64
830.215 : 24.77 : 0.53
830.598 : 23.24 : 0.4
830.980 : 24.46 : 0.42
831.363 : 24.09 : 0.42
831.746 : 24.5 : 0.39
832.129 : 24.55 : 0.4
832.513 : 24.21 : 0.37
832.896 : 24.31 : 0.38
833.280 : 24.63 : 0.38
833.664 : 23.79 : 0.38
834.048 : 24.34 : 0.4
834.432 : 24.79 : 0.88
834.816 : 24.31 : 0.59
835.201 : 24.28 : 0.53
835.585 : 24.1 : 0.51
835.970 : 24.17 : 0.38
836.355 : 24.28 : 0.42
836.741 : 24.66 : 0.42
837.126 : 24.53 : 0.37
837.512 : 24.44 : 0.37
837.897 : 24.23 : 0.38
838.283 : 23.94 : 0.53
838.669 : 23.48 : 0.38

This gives 2.02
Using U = 0.007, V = 0.044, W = 0.066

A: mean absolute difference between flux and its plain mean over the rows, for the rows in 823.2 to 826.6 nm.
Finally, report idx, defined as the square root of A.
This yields 0.693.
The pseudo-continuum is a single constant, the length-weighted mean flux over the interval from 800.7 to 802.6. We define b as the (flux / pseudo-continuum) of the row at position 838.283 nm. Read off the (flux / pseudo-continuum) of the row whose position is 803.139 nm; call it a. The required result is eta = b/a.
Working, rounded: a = 0.98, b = 0.905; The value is 0.93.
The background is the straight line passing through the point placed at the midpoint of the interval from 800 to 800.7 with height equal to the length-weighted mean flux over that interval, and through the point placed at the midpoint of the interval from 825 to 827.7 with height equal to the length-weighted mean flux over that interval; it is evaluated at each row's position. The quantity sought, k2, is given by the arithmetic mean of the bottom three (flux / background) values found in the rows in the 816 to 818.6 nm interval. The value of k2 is 0.98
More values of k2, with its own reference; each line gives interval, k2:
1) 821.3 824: 0.97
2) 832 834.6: 0.98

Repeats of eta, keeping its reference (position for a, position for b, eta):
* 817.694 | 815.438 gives 1.03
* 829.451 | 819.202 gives 1.05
